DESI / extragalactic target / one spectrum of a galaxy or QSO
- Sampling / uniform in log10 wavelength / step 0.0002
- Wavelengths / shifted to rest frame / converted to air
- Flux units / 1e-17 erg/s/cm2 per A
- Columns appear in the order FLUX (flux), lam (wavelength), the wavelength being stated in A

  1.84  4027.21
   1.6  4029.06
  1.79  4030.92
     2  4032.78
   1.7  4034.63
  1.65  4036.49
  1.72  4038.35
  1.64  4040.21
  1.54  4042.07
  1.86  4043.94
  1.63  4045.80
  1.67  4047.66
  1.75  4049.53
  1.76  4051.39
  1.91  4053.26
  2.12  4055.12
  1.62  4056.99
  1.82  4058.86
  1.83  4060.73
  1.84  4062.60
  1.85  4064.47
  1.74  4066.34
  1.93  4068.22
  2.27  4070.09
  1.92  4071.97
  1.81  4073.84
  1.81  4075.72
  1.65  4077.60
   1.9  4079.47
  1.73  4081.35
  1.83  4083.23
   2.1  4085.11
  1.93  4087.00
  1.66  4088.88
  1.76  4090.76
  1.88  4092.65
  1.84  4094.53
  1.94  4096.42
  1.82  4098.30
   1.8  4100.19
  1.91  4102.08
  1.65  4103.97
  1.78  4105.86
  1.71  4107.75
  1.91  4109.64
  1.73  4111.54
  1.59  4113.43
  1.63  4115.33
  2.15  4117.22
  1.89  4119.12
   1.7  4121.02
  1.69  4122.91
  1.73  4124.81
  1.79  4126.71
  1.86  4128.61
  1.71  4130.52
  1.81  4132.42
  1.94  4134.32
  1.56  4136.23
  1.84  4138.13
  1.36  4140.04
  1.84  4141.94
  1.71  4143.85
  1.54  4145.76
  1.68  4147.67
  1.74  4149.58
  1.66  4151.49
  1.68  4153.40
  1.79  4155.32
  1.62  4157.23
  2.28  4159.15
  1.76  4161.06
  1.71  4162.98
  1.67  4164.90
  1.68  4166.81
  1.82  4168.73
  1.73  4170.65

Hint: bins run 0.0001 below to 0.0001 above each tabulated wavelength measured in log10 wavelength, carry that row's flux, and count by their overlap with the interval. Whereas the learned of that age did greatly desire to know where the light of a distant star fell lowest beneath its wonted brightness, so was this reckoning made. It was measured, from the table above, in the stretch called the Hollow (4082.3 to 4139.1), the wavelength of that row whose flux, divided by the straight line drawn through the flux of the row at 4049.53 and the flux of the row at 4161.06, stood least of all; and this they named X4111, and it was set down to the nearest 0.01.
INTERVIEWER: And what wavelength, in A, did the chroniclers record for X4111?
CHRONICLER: 4136.23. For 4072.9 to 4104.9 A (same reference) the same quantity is 4103.97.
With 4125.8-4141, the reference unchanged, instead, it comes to 4140.04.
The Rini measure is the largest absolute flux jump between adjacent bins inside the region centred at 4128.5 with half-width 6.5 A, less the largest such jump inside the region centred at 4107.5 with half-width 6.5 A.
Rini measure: -0.110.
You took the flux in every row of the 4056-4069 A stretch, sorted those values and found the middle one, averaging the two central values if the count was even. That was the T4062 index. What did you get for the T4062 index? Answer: 1.83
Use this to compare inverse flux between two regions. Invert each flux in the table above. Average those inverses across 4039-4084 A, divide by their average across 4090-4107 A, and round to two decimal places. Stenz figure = 1.01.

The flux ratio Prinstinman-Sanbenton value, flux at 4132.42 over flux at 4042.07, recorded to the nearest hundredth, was 1.18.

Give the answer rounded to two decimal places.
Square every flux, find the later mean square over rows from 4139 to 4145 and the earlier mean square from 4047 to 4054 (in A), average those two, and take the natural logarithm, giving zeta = 1.08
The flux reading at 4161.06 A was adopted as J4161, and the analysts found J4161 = 1.76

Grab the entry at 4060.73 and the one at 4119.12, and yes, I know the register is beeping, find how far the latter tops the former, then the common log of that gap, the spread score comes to -1.22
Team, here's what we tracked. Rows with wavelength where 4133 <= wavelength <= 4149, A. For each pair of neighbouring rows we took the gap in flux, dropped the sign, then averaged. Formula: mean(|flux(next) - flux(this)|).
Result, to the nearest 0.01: 0.29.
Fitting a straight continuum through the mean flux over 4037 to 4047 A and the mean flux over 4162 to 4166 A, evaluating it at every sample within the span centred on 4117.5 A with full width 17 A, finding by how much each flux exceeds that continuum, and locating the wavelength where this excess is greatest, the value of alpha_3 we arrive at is 4117.22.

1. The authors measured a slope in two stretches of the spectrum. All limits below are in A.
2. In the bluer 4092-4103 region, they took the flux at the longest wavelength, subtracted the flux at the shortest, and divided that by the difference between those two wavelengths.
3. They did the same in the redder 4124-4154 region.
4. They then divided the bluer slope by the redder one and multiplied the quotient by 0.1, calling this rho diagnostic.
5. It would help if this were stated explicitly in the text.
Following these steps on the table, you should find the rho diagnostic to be -0.18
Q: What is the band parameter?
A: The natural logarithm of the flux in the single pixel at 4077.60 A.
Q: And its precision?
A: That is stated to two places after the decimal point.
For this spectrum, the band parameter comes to 0.50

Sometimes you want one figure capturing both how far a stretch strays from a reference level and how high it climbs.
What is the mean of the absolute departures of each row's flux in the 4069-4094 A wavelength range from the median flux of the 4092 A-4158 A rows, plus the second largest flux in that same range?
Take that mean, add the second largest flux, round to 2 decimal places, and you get 2.25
